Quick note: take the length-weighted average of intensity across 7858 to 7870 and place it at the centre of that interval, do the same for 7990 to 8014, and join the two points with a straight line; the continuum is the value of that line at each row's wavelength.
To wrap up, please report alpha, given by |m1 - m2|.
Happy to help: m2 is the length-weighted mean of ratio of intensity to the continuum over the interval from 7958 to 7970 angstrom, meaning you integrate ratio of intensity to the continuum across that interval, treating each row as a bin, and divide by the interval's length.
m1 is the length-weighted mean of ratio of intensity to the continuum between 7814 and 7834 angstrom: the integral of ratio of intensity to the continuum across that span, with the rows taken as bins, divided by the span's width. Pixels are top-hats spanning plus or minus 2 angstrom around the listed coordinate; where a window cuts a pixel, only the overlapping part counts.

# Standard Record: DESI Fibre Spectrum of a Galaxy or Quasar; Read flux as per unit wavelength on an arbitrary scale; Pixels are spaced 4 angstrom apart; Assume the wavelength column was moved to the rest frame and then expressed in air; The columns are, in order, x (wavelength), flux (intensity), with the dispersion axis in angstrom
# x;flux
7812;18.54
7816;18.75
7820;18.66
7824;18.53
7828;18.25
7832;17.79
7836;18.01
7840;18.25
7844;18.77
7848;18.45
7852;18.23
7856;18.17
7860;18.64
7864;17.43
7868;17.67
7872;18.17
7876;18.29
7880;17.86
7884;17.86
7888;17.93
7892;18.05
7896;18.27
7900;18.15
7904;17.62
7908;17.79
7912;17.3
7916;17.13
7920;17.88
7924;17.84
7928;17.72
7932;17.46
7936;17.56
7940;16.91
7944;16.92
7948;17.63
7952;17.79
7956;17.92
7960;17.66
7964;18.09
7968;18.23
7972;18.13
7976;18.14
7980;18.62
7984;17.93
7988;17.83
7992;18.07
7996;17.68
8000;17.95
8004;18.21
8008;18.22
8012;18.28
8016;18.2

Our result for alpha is 0.031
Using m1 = 1.03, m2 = 0.998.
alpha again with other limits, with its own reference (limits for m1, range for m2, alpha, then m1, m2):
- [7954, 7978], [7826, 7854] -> 0.020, 1.00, 1.020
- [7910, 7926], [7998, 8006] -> 0.025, 0.98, 1.001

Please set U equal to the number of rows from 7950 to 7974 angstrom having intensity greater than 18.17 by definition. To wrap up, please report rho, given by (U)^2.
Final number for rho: 1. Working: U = 1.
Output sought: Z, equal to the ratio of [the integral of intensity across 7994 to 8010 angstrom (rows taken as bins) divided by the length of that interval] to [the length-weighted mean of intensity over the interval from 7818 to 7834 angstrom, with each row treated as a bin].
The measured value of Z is 0.98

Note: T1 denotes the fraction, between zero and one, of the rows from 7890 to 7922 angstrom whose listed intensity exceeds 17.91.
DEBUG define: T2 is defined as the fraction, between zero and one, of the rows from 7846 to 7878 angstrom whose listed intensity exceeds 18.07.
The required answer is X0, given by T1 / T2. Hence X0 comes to 0.5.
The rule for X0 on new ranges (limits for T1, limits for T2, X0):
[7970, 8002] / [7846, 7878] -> 1.0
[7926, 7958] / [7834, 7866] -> 0.2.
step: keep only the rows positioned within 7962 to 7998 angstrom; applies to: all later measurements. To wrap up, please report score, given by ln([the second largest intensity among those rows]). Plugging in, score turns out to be 2.90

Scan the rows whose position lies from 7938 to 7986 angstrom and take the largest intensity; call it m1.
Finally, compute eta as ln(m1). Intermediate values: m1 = 18.62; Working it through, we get 2.92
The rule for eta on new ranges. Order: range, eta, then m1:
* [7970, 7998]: 2.92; 18.62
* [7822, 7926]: 2.93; 18.77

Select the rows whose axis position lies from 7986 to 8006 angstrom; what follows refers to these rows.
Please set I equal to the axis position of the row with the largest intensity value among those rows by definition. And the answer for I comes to 8004 angstrom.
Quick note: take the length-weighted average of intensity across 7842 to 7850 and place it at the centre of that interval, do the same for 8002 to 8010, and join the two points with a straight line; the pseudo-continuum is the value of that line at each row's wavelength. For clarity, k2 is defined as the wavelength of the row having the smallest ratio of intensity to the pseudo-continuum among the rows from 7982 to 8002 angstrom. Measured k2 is 7996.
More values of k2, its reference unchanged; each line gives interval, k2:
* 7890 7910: 7904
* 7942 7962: 7944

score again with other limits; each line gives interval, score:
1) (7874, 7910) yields 2.91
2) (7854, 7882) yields 2.91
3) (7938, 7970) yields 2.90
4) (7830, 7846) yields 2.90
